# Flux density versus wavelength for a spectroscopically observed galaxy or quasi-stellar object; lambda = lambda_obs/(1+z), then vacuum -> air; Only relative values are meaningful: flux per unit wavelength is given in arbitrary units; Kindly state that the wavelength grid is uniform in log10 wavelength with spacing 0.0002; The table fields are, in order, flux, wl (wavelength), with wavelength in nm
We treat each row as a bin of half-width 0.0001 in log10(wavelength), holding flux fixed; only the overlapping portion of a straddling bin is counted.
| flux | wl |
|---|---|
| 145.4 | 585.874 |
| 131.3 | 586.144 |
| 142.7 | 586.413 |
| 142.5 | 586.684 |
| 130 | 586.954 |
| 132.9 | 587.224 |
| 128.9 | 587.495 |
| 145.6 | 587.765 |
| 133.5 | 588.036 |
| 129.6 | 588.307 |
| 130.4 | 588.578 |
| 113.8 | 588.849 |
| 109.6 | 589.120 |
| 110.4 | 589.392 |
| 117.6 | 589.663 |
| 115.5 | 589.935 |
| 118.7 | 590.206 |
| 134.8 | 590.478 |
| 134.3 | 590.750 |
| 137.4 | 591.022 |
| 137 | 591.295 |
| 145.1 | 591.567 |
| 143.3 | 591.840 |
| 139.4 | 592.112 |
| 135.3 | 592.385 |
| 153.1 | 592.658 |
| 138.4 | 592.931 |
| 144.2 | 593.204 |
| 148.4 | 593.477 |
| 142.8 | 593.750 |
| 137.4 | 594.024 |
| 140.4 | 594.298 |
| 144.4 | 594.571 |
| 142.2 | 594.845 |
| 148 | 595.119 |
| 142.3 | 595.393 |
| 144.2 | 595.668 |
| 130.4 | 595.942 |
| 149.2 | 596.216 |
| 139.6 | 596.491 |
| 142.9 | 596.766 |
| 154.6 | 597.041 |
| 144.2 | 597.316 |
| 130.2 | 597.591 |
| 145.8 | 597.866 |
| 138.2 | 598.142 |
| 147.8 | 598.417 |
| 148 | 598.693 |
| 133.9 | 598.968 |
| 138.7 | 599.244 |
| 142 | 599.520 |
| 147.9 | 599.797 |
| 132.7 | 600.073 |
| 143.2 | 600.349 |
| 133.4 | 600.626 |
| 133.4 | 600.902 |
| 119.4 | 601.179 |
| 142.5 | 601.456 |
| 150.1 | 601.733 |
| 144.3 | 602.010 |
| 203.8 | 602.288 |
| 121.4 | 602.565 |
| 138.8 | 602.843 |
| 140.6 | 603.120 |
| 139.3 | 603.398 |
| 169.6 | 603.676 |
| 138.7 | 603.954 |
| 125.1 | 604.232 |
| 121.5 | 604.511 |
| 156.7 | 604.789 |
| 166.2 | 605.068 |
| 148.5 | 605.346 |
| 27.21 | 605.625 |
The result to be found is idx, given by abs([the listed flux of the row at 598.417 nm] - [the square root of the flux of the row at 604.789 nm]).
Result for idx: 135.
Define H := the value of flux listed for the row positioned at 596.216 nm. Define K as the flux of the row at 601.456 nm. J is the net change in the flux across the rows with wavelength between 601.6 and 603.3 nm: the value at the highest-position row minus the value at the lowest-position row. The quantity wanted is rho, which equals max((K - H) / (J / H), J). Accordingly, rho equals 105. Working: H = 149.2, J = -9.5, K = 142.5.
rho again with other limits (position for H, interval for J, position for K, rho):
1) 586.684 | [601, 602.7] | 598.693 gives 392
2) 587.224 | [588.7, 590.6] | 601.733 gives 109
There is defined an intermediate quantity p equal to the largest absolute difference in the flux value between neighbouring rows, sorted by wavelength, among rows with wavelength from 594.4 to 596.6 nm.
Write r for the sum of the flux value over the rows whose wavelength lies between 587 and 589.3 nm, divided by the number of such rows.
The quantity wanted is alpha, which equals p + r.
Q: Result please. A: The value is 147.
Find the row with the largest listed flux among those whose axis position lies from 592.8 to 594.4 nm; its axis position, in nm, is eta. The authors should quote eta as 593.477 nm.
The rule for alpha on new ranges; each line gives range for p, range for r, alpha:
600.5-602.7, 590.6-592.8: 223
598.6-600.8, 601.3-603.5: 163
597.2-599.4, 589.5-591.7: 146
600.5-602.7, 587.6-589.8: 206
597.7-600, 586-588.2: 150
